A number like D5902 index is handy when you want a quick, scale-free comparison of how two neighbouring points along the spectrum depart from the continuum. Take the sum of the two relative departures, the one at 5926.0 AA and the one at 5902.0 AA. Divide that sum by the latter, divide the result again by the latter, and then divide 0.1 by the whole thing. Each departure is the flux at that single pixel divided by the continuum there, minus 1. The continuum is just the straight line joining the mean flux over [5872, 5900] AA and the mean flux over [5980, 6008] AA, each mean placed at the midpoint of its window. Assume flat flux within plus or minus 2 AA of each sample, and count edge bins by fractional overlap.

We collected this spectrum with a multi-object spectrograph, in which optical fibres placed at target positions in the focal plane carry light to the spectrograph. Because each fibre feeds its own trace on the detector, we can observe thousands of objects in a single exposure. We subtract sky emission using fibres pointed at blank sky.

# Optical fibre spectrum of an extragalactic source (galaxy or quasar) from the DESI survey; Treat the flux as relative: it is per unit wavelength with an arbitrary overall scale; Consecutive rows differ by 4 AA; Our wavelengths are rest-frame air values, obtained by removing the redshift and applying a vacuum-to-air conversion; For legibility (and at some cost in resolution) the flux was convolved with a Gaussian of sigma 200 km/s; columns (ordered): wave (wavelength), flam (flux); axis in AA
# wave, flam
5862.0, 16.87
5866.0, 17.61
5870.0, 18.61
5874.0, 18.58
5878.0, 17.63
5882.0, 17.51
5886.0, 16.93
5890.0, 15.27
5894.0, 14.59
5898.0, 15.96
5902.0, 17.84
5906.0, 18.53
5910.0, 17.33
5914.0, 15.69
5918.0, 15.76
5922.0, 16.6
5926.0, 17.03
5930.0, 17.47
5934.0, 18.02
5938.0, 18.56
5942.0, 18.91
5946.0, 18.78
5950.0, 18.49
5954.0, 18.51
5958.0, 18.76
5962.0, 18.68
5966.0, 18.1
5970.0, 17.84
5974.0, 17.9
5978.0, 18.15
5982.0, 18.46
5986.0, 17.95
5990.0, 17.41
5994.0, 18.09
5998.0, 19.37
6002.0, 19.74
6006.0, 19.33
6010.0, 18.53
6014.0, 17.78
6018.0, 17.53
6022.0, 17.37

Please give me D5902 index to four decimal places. 0.0085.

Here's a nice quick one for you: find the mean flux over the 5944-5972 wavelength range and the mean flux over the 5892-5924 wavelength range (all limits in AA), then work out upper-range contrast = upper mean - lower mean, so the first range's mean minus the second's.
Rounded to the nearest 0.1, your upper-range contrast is 1.9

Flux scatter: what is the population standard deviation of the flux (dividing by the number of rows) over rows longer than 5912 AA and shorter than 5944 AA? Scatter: 1.1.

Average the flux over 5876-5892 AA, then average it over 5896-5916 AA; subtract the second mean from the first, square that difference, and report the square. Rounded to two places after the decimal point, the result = 0.06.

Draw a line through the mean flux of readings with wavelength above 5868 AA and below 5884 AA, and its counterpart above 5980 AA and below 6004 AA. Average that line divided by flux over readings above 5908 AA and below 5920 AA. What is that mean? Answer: 1.12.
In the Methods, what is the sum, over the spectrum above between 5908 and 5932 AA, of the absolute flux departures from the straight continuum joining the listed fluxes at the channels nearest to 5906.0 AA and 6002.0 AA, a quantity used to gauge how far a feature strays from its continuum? 12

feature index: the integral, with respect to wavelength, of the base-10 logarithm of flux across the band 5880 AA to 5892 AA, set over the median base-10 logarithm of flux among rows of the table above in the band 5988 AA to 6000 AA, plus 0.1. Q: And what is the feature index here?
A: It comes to 11.7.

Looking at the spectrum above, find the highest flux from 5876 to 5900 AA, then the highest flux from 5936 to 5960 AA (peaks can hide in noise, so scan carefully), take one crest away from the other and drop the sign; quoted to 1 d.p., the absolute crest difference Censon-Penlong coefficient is 1.3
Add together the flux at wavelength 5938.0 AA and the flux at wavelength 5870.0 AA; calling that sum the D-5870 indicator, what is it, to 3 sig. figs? 37.2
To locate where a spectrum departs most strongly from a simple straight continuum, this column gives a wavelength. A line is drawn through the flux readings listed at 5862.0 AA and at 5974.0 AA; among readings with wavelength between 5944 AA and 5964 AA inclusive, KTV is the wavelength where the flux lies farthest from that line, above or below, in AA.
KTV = 5946.0 AA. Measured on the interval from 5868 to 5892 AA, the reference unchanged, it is 5890.0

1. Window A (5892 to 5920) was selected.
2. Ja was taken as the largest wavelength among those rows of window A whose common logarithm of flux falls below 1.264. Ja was 5918.0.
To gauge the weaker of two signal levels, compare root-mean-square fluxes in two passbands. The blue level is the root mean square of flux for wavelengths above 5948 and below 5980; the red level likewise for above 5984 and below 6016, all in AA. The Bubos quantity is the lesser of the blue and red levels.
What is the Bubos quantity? 18.3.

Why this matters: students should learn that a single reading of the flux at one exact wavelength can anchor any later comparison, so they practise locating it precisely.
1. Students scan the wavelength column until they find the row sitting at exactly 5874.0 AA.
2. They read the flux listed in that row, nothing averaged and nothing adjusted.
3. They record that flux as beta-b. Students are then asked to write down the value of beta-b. 18.58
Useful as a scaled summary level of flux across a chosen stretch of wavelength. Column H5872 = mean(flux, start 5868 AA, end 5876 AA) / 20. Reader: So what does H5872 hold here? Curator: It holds 0.93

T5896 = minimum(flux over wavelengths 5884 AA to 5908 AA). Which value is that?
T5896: 14.59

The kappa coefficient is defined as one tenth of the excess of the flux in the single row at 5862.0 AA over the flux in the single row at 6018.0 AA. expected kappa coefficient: -0.066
